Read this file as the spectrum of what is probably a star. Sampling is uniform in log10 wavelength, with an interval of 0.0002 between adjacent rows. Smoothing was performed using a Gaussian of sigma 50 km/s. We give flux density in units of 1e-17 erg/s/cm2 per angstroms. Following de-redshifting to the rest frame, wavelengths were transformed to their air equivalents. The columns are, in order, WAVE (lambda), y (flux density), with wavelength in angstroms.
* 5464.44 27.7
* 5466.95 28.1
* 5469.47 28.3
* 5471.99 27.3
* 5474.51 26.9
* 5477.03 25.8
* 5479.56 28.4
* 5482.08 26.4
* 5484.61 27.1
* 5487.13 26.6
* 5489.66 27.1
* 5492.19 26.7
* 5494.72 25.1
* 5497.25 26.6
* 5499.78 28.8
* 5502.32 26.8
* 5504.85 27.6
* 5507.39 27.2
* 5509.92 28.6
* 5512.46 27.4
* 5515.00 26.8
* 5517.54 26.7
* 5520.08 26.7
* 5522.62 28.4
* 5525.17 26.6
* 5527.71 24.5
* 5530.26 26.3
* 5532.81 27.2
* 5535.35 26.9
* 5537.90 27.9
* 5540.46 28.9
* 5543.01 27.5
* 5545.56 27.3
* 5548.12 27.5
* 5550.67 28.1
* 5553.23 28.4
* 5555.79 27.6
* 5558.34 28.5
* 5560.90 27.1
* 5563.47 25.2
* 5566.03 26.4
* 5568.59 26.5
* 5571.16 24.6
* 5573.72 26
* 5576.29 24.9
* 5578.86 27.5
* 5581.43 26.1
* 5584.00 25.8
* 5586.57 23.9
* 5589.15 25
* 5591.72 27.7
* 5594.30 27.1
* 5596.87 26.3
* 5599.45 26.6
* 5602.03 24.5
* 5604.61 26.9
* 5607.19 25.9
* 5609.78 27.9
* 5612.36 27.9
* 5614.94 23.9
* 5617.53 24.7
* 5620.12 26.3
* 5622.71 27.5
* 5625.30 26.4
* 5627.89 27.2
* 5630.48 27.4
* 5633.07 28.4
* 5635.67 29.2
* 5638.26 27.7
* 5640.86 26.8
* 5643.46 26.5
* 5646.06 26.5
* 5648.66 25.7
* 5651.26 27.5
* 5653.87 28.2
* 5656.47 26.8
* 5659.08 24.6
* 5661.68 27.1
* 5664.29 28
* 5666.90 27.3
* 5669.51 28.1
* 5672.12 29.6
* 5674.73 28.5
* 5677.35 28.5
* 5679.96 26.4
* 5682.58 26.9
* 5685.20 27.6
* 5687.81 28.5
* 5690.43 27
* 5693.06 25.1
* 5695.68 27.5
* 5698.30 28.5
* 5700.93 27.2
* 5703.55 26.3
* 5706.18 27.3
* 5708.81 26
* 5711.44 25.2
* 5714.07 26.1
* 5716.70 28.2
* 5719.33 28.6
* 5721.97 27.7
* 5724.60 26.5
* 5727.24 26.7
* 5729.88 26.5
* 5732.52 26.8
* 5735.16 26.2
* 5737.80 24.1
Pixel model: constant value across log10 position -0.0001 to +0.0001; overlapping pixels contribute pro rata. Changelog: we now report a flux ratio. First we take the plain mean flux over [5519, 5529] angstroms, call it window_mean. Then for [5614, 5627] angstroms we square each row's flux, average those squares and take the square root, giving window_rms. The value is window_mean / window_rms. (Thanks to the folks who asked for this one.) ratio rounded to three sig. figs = 1.03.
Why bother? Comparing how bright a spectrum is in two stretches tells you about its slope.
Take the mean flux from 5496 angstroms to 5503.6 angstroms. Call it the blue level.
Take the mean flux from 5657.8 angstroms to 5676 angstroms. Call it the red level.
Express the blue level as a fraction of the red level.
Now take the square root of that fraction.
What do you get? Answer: 1.00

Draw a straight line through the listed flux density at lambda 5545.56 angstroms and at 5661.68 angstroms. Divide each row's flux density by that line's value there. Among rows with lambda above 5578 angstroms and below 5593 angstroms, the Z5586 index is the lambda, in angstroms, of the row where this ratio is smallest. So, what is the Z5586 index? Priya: 5586.57 angstroms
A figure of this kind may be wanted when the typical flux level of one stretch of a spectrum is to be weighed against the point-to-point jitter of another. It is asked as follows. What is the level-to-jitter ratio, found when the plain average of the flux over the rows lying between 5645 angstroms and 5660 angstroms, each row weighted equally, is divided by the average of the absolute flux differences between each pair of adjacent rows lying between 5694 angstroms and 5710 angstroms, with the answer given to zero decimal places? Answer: 24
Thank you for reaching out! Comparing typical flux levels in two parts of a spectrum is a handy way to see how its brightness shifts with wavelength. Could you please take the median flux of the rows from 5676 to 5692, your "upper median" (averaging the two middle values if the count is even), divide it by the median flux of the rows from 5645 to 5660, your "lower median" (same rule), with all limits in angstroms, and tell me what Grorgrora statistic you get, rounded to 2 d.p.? 1.02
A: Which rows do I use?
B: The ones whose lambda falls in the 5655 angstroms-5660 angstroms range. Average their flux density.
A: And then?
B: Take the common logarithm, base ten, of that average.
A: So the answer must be 1.41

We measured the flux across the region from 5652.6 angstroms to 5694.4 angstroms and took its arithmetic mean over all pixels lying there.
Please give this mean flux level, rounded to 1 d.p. 27.4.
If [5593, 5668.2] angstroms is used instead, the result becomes 26.8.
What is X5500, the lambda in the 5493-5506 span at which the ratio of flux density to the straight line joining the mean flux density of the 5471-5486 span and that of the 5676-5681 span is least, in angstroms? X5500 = 5494.72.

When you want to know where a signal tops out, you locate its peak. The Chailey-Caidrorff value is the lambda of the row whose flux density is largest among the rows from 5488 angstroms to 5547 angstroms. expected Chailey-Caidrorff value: 5540.46 angstroms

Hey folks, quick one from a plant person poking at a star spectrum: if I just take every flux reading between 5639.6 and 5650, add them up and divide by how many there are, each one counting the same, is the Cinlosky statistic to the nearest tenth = 26.4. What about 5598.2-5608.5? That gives 26.0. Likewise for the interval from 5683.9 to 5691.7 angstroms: 27.7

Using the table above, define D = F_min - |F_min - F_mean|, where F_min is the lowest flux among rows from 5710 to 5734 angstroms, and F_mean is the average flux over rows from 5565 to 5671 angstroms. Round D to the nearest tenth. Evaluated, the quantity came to 23.8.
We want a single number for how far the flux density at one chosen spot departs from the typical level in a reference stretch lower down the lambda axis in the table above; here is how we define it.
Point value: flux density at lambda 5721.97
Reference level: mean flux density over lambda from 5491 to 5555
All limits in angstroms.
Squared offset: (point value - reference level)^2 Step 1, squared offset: 0.23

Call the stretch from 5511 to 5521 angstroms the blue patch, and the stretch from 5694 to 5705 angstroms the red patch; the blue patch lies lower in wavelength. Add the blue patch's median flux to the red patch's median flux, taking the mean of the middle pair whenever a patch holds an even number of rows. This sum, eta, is 54.1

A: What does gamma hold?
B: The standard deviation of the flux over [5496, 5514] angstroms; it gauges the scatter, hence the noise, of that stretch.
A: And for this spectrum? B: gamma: 0.8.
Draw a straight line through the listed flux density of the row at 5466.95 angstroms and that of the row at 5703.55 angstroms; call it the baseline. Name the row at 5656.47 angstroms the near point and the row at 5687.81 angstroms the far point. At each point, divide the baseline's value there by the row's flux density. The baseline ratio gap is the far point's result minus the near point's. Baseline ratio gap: -0.068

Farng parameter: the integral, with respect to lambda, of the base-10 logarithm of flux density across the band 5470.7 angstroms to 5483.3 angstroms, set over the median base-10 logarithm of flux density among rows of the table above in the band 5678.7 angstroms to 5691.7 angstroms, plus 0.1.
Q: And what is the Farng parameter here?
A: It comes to 12.7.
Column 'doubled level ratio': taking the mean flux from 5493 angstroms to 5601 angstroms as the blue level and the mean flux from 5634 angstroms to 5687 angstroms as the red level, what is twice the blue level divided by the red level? 1.96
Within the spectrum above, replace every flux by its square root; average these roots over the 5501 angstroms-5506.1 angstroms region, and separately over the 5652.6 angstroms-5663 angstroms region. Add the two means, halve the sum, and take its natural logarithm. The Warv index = 1.647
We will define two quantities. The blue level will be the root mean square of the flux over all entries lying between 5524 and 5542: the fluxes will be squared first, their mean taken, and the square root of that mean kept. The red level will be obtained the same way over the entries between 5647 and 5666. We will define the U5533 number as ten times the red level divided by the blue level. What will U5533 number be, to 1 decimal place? 10.0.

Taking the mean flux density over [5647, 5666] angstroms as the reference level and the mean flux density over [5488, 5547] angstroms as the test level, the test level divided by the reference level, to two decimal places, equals 1.01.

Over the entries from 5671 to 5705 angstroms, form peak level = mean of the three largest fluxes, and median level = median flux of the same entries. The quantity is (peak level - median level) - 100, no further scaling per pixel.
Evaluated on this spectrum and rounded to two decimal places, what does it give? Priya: -98.63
